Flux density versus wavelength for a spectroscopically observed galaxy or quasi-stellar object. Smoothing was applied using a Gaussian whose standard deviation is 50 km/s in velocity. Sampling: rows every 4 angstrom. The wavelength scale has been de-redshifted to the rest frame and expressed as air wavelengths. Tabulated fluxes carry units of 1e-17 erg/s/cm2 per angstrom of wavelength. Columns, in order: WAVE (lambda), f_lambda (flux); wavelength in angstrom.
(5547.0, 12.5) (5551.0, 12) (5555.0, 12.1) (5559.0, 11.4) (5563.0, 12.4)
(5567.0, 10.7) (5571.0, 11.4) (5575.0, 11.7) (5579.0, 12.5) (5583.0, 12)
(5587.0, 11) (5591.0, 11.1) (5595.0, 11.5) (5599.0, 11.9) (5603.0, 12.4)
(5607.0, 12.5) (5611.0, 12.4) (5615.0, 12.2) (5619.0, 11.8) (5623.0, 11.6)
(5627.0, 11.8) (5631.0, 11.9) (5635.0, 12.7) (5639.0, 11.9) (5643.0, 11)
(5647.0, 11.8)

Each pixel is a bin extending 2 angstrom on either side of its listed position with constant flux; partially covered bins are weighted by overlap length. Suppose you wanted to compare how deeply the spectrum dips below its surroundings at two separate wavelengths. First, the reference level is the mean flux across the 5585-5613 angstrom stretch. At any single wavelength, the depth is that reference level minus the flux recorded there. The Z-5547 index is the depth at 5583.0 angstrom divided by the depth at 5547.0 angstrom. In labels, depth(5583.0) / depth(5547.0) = 0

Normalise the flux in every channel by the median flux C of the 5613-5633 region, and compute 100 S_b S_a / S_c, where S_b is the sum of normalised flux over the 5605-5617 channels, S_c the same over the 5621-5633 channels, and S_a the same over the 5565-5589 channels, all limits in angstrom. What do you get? 617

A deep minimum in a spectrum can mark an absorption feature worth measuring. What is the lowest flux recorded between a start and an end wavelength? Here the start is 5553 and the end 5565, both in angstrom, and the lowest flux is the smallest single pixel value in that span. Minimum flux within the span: 11.4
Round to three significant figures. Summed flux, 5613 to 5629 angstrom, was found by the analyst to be 47.4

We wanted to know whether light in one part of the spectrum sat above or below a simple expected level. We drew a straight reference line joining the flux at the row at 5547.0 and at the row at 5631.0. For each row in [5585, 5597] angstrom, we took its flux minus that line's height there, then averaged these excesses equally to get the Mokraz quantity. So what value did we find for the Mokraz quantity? -0.99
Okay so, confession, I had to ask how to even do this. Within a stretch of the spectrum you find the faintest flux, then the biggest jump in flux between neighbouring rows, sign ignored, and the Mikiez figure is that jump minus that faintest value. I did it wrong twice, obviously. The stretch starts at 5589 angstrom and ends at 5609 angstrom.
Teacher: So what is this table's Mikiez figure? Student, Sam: -10.6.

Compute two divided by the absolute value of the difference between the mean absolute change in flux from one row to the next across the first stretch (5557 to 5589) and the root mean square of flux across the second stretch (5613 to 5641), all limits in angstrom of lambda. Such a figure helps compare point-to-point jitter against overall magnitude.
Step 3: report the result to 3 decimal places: 0.180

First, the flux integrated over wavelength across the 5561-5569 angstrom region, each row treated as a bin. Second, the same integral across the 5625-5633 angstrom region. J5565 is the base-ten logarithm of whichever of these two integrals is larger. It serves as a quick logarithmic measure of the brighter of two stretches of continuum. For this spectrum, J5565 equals 1.98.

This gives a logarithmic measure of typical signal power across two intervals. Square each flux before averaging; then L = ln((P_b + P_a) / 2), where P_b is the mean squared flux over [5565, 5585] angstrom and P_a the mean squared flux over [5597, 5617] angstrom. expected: 4.97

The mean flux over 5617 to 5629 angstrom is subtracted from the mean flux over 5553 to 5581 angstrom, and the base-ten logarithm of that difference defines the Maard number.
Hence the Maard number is -2.0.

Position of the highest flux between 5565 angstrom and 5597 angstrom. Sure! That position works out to 5579.0 angstrom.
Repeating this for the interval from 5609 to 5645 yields 5635.0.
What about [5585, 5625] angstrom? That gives 5607.0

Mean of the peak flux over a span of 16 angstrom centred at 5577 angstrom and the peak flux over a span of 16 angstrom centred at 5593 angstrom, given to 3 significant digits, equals 12.2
